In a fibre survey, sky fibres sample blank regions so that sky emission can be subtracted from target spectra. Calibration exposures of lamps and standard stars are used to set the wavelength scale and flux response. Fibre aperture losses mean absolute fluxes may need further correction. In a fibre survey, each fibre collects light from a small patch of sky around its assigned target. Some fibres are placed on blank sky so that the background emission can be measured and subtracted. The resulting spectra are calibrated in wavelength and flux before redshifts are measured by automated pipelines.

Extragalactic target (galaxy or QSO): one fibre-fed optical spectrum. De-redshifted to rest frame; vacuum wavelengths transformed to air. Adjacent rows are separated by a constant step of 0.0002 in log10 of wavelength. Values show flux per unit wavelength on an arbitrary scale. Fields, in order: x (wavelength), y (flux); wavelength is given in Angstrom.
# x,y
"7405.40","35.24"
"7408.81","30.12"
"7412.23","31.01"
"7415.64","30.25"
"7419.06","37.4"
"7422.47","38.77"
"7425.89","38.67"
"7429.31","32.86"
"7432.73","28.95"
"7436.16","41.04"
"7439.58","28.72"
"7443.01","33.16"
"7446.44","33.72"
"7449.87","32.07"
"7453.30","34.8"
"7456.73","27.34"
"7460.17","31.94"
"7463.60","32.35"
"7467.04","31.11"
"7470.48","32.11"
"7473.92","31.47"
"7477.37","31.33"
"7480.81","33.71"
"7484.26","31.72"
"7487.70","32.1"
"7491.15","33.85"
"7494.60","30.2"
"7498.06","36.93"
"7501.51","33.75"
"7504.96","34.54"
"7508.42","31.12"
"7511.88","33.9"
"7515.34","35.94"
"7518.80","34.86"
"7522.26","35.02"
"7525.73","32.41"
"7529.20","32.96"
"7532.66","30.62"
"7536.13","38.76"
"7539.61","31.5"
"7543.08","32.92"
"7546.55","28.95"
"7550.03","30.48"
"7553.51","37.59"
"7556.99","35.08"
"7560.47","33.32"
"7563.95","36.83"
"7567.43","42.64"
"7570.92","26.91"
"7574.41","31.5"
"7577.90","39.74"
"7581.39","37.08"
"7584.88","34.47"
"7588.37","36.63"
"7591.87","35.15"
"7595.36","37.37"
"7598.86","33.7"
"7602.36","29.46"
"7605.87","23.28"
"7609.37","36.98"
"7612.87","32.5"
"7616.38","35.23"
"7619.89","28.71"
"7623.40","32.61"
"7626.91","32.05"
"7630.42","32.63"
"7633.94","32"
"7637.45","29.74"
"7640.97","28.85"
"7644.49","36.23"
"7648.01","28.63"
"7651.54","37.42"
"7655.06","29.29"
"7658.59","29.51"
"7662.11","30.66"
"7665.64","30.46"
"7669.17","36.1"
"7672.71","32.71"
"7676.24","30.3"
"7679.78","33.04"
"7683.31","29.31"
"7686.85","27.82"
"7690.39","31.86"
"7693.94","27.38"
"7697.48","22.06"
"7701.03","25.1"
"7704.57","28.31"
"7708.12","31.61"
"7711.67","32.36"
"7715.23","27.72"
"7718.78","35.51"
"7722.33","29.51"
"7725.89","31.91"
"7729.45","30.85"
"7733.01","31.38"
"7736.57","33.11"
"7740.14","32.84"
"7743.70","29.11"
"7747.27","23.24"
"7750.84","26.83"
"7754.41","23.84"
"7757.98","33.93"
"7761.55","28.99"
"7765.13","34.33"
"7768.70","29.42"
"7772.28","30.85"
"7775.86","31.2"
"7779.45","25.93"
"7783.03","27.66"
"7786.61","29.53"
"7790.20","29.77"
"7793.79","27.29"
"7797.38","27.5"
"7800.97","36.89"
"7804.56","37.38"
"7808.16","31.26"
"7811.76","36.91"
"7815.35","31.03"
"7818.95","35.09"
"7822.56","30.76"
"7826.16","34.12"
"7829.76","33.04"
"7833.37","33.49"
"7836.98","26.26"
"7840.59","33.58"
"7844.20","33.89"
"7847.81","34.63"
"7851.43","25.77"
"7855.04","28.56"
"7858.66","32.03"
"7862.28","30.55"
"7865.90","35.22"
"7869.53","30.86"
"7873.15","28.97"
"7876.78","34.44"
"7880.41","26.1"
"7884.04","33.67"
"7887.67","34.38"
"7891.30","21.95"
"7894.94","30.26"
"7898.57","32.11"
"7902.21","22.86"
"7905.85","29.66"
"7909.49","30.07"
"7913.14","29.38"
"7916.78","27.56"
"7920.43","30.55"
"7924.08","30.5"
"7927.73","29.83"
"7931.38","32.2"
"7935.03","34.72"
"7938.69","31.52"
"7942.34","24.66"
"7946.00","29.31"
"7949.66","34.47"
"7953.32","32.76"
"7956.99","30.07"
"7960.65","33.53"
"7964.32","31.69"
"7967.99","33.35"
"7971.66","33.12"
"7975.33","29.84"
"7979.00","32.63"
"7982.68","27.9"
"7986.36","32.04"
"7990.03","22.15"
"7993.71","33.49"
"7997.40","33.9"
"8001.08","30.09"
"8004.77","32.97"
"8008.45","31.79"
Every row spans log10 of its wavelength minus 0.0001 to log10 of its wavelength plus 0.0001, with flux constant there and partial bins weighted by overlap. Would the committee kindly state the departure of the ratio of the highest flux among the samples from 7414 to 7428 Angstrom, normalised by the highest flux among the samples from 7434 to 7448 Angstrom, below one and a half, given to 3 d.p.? 0.555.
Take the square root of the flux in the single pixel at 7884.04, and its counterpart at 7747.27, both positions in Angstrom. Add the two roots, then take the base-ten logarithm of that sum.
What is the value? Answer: 1.026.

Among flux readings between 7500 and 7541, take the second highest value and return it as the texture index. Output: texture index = 35.94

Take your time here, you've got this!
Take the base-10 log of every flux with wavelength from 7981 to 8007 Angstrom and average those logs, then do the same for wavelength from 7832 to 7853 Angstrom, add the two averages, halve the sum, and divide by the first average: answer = 1.00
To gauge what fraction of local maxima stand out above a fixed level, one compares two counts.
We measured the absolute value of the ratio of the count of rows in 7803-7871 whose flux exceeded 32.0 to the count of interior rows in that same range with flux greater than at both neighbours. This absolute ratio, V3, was 1.57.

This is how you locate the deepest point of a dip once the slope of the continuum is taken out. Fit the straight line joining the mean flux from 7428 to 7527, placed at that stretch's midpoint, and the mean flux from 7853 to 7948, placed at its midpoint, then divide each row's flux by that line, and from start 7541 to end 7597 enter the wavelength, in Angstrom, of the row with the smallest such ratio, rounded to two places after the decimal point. 7570.92 Angstrom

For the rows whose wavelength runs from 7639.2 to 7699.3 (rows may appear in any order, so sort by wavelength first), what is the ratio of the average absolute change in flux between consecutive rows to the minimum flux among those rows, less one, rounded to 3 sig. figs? -0.811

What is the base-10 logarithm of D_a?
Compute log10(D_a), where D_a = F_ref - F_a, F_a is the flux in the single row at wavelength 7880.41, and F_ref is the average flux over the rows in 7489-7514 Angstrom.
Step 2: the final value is 0.87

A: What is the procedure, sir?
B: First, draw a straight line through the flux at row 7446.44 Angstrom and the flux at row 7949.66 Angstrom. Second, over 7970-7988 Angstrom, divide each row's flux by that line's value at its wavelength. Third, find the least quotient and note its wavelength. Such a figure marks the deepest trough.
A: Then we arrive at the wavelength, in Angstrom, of 7982.68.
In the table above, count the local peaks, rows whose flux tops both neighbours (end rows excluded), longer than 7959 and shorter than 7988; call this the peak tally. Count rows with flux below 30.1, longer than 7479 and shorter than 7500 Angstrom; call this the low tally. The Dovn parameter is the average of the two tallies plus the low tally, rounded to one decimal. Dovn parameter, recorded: 1.0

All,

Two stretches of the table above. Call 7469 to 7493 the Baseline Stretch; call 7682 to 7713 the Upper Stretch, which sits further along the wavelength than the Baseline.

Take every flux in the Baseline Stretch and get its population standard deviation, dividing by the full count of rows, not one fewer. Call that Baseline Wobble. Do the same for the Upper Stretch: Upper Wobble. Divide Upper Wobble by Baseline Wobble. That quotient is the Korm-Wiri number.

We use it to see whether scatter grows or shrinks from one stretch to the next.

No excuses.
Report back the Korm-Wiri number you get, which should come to 3.3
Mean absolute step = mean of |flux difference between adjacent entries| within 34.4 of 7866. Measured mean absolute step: 4.9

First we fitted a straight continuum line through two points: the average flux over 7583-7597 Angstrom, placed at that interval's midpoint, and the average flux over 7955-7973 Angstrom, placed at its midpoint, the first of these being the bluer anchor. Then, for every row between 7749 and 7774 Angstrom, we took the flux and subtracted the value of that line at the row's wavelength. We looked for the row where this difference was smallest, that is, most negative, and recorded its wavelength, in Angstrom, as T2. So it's 7754.41 Angstrom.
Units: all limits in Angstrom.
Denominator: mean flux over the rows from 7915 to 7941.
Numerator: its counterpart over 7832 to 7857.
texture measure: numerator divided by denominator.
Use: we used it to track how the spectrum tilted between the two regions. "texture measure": 1.00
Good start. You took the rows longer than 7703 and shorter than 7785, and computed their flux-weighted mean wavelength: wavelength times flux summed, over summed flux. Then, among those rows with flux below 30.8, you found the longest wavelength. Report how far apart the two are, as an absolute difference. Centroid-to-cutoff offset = 39.9 Angstrom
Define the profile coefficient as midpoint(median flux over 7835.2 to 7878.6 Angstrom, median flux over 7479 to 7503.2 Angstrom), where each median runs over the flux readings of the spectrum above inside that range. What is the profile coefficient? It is 32.6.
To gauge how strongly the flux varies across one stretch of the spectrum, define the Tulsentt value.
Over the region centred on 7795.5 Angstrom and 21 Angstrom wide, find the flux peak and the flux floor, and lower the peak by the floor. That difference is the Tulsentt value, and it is 10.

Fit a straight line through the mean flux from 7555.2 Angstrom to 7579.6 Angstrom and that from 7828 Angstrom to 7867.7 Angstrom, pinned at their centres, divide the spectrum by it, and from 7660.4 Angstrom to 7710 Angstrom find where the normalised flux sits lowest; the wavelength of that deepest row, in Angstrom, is 7697.48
